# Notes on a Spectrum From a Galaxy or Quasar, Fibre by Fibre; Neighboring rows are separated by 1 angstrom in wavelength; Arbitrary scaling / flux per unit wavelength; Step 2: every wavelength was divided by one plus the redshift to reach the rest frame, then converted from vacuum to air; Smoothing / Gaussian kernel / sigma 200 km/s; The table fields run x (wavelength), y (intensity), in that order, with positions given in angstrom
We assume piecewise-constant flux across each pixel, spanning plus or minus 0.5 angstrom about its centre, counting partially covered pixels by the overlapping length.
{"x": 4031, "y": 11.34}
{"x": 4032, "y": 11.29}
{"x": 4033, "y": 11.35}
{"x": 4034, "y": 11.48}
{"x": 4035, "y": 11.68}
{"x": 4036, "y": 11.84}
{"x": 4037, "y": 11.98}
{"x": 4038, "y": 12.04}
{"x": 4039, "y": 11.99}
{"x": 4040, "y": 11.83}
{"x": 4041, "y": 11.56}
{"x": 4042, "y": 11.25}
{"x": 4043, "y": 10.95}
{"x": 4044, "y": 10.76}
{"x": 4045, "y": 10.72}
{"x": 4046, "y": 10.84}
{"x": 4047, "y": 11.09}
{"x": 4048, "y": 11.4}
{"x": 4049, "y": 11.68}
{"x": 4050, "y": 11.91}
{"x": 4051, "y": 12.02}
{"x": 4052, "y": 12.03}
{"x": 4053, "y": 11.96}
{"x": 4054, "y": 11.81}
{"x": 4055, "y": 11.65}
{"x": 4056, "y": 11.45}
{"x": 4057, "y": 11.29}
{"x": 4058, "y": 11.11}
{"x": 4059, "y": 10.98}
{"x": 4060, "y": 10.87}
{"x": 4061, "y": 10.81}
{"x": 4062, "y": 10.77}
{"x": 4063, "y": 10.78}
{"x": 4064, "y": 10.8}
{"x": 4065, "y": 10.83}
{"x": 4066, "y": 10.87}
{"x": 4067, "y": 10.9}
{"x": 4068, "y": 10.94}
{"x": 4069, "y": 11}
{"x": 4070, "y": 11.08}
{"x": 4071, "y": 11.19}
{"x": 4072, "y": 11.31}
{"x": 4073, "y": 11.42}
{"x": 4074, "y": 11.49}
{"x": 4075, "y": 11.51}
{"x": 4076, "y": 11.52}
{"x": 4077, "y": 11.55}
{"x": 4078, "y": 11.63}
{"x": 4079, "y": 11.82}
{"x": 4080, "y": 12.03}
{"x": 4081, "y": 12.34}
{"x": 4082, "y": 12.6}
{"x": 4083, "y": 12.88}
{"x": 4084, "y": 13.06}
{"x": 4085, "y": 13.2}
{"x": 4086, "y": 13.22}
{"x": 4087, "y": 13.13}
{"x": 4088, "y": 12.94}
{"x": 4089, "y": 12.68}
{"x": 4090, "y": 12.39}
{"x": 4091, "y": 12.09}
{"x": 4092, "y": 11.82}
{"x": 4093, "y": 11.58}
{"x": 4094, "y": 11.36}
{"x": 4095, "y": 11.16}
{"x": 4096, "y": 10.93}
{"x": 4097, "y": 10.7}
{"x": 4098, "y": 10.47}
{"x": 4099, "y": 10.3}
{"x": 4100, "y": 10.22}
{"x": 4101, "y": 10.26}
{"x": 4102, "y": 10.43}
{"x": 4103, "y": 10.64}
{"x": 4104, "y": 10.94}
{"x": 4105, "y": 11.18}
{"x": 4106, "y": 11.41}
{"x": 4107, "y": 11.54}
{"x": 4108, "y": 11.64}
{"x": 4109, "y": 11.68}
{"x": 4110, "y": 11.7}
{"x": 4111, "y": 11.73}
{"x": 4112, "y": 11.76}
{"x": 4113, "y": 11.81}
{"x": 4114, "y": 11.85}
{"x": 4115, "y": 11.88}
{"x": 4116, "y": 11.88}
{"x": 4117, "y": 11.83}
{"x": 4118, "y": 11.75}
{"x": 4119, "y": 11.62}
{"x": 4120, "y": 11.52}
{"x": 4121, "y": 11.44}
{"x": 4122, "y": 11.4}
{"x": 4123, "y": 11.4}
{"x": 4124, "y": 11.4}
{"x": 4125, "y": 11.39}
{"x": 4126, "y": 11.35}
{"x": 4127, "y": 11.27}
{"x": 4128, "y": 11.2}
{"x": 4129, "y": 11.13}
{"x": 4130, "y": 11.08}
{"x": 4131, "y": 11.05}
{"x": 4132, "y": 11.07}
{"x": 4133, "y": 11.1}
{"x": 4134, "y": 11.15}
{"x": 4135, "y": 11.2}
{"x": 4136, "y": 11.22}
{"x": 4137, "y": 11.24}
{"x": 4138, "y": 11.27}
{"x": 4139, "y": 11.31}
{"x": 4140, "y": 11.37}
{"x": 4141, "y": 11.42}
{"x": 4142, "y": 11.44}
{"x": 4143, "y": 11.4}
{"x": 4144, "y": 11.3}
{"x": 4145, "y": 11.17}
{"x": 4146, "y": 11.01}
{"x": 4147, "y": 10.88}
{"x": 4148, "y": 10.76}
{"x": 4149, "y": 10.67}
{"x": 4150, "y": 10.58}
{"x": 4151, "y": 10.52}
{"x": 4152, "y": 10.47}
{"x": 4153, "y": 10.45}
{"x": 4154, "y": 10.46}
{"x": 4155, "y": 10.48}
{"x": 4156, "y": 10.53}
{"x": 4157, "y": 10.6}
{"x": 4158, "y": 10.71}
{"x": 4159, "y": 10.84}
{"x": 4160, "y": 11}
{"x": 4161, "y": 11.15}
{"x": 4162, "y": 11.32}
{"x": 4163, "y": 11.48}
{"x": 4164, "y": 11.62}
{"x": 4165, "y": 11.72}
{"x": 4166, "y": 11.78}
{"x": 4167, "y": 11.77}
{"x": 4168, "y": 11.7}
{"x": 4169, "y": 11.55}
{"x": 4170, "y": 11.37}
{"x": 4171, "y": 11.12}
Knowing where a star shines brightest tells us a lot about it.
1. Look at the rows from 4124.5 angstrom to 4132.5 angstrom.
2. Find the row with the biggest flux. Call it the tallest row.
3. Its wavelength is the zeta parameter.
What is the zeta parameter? 4125 angstrom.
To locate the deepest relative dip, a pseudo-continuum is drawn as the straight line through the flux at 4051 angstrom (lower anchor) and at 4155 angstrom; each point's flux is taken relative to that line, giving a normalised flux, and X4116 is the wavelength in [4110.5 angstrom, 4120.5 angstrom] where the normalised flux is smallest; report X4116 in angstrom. 4120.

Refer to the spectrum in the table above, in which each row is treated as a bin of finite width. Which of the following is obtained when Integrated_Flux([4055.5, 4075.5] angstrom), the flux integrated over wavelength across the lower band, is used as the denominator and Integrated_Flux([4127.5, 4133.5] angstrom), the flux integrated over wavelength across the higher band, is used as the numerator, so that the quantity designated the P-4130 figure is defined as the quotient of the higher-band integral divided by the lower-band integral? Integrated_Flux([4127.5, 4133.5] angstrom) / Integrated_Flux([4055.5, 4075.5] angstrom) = 0.3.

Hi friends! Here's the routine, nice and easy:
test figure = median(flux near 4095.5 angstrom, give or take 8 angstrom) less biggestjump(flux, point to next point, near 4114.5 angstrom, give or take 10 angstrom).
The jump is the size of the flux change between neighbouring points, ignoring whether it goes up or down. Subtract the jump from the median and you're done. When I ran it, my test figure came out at 10.8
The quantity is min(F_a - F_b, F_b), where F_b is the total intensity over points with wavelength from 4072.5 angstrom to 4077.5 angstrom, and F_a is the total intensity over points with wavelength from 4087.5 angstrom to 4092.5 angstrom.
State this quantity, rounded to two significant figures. 4.4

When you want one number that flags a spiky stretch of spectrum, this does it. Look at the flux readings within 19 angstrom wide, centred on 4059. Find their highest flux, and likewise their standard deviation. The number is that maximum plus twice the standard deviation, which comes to 13.0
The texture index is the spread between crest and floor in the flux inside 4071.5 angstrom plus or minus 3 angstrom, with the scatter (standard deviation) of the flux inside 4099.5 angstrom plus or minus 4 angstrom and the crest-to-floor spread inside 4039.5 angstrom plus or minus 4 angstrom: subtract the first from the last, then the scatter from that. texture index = 0.4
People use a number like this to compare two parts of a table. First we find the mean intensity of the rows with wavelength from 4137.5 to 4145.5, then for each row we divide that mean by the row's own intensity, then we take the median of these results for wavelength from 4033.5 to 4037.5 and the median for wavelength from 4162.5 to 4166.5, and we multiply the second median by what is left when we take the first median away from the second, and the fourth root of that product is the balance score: 0.29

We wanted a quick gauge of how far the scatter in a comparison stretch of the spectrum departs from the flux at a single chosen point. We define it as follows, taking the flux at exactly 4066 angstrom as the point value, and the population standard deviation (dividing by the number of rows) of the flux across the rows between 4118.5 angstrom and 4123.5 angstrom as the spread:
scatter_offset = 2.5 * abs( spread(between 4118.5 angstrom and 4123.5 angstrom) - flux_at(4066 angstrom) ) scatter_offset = 27.0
